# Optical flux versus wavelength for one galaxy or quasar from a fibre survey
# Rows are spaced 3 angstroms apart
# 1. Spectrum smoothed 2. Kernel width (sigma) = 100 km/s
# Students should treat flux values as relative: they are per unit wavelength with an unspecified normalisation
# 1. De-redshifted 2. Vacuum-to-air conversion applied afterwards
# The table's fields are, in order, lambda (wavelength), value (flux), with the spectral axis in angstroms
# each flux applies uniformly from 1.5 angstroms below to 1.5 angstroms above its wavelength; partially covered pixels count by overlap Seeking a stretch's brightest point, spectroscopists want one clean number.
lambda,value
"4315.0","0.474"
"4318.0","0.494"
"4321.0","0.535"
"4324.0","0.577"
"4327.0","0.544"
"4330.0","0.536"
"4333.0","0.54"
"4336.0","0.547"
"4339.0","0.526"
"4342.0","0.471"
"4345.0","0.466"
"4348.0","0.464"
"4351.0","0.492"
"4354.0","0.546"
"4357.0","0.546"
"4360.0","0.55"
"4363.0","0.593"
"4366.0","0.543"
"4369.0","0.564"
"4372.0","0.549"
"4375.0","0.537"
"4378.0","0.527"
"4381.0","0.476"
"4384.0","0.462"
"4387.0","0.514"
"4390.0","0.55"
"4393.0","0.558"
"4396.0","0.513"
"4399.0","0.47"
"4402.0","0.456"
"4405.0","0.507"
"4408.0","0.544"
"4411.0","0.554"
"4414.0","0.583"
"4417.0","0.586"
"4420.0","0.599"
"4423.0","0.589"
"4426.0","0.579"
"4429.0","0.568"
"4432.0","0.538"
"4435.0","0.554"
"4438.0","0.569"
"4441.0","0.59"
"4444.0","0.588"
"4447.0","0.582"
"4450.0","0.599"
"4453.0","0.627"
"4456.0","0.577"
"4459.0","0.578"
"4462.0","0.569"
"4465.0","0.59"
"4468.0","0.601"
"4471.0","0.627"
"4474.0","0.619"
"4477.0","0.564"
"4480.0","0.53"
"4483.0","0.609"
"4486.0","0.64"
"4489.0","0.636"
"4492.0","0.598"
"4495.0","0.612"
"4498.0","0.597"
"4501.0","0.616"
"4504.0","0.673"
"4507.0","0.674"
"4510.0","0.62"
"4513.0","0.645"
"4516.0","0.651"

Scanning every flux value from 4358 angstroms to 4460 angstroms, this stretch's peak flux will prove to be 0.627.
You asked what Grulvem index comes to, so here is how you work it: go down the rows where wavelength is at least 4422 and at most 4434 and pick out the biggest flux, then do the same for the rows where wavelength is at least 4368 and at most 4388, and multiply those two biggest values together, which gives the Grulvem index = 0.332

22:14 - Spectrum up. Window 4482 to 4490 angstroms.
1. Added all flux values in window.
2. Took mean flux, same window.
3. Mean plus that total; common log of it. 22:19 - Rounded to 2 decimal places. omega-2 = 0.40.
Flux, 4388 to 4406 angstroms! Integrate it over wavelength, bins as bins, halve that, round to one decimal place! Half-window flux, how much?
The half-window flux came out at 4.6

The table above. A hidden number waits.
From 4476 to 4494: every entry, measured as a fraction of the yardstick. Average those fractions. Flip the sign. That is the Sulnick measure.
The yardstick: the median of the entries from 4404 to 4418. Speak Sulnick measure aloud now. -1.08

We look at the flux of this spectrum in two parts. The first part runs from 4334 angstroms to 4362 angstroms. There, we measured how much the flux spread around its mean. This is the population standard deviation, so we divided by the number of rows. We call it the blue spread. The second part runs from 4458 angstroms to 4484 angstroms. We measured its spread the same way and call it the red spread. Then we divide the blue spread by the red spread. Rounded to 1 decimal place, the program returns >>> 1.2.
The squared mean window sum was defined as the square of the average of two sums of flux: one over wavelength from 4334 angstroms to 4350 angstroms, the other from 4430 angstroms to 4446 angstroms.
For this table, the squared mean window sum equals 7.1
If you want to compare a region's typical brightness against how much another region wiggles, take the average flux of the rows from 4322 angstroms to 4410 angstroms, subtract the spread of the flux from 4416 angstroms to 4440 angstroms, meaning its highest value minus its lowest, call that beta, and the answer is 0.462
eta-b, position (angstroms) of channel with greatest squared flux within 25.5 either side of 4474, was 4486.0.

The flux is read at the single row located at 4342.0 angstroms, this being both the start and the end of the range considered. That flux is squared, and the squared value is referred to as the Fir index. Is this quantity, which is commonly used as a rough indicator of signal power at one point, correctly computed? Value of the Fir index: 0.22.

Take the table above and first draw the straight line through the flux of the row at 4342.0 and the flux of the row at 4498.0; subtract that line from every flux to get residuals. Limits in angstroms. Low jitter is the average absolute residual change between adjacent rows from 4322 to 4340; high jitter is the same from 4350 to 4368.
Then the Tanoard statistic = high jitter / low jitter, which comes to 1.97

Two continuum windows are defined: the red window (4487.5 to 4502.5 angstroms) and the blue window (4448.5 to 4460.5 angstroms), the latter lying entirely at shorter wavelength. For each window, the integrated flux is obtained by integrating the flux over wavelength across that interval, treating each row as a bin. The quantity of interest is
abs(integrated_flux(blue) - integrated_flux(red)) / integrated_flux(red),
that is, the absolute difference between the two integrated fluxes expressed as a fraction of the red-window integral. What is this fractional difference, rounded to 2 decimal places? 0.22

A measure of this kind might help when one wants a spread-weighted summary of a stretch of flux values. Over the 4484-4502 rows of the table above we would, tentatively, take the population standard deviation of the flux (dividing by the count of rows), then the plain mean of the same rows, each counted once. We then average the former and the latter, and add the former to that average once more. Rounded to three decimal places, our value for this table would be 0.333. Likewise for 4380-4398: 0.309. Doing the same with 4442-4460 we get 0.322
